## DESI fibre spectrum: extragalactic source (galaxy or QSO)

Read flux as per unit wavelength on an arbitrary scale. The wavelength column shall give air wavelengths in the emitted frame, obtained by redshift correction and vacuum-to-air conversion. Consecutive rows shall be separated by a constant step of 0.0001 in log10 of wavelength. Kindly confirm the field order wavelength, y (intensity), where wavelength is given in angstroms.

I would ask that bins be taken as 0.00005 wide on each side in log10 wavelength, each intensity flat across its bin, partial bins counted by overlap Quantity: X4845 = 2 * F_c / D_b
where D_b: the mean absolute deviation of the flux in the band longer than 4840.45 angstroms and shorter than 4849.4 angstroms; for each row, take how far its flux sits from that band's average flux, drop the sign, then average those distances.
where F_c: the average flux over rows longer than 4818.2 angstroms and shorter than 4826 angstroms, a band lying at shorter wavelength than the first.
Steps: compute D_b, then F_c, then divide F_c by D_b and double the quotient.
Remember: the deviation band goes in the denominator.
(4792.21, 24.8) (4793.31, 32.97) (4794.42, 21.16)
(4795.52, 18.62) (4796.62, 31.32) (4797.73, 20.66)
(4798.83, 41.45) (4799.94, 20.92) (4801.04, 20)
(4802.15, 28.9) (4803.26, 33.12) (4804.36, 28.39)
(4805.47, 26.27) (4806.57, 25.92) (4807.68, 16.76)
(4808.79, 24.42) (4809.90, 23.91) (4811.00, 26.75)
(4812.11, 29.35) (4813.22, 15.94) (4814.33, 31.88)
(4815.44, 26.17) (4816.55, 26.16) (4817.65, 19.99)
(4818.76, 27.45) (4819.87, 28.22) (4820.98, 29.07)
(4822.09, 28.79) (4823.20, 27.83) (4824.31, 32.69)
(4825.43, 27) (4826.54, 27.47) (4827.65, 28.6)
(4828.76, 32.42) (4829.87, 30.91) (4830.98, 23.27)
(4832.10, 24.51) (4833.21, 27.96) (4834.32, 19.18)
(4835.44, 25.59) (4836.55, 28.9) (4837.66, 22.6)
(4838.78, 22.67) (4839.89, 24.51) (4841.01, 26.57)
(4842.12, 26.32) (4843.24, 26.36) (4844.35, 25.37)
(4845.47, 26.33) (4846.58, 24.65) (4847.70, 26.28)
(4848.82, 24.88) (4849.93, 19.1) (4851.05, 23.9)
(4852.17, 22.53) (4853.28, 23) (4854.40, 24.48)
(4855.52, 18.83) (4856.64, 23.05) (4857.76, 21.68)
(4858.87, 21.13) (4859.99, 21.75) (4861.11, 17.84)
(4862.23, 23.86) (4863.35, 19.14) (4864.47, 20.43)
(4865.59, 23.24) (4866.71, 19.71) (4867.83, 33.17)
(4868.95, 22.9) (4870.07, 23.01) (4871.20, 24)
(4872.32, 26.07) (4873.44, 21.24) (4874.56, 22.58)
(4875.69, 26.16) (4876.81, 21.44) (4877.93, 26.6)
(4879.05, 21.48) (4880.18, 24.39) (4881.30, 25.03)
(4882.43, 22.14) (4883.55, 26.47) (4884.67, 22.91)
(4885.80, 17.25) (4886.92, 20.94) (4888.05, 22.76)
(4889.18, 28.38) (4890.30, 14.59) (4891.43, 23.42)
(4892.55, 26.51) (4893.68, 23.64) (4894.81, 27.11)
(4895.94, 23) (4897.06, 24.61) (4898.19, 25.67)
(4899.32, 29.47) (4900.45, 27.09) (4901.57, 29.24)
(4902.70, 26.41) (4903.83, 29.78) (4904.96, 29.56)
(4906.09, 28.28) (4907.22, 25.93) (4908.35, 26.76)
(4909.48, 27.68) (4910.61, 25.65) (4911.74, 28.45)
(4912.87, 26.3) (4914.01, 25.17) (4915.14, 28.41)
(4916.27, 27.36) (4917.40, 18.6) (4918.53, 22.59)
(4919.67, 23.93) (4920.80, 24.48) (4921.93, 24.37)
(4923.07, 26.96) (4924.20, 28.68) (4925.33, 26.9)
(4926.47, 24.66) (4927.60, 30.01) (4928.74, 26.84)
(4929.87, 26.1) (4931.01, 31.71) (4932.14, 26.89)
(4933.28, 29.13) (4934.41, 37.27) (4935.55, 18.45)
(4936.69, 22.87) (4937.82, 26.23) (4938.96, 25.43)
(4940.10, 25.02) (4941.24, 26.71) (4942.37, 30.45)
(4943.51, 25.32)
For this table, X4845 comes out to 87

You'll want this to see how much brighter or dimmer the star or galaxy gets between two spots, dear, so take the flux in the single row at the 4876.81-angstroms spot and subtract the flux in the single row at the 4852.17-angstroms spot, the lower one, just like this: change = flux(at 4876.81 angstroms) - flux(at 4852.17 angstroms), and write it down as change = -1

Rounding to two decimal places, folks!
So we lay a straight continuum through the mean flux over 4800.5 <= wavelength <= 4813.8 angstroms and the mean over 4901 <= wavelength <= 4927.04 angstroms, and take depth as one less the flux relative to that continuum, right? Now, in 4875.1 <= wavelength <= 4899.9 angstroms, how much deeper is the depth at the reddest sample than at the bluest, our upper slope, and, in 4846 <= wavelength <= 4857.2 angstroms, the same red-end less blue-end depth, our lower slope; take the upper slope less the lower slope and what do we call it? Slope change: -0.18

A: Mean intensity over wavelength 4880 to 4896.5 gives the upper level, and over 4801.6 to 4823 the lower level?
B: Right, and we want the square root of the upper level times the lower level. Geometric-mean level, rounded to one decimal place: 24.7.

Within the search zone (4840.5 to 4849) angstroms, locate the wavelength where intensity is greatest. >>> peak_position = 4841.01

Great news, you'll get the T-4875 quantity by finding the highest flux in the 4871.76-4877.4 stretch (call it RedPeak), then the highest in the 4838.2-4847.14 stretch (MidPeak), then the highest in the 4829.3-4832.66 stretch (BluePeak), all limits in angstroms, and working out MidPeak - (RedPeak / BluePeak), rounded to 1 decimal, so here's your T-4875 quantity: 25.7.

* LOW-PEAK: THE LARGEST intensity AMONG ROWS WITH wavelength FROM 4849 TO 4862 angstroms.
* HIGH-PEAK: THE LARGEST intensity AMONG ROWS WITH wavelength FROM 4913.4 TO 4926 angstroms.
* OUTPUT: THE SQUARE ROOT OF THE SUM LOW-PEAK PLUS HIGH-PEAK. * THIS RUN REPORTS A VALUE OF 7.29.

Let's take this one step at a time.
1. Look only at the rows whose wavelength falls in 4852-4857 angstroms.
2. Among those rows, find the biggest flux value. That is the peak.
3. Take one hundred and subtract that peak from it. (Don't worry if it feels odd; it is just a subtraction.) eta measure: 76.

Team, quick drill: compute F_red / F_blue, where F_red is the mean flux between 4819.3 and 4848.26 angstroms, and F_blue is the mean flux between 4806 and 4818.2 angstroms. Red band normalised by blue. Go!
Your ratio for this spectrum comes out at 1.10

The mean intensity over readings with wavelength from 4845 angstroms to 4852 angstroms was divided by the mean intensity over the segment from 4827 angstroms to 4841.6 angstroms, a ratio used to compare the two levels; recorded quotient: 0.93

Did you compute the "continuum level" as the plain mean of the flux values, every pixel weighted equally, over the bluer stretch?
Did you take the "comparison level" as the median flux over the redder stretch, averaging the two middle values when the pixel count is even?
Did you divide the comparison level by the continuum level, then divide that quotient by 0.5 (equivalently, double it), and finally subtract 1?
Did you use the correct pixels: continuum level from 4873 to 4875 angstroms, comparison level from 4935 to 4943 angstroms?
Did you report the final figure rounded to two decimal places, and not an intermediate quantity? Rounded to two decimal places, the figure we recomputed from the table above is 1.32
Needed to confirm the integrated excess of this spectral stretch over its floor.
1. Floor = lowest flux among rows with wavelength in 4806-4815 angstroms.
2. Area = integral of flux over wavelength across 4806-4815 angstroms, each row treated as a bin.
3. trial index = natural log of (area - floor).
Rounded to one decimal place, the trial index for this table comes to 5.3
